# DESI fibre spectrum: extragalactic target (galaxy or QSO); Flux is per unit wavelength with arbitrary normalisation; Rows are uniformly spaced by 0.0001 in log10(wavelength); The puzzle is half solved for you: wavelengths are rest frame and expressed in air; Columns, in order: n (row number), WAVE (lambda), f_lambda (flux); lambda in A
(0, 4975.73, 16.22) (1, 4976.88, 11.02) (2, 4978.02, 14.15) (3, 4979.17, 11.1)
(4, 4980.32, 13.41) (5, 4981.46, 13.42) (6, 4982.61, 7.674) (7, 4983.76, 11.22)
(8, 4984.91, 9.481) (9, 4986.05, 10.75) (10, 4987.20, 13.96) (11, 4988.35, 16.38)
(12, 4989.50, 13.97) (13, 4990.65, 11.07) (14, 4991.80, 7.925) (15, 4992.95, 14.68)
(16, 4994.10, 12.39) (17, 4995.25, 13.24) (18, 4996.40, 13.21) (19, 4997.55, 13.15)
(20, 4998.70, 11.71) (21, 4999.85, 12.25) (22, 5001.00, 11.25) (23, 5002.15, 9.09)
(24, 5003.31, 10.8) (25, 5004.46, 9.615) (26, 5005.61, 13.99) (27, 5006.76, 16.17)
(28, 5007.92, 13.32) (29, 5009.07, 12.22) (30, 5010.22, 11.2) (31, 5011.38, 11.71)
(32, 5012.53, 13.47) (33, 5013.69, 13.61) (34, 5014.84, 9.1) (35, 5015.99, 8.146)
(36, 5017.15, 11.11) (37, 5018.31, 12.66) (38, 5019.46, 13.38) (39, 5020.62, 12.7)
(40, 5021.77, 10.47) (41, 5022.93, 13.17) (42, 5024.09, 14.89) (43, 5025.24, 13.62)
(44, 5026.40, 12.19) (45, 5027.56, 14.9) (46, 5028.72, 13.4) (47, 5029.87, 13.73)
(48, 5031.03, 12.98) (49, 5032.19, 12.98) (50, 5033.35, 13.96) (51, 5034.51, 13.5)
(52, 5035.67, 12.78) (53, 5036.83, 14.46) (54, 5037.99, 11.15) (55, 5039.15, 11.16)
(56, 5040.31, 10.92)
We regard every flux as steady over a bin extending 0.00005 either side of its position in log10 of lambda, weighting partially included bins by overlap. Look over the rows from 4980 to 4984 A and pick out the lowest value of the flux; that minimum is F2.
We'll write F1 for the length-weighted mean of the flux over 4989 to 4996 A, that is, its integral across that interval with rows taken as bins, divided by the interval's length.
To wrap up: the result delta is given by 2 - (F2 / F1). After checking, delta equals 1.37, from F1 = 12.2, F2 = 7.674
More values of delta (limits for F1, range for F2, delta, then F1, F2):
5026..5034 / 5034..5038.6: 1.17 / 13.5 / 11.15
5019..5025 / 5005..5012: 1.14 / 13.0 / 11.2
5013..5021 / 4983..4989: 1.18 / 11.5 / 9.481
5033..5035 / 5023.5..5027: 1.11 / 13.7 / 12.19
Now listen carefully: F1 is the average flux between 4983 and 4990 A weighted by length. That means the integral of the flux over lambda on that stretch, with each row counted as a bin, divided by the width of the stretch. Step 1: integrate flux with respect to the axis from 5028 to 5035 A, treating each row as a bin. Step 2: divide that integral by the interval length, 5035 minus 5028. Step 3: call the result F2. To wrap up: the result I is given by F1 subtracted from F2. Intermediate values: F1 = 12.5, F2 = 13.5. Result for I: 1.0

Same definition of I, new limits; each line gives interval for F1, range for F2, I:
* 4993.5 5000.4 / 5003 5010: 0.0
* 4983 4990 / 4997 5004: -1.1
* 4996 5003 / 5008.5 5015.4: 0.2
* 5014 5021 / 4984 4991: 1.4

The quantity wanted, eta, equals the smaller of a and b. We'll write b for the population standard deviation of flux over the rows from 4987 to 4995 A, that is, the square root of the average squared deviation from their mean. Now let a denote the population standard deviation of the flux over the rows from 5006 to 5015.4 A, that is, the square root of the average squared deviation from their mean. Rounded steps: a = 1.94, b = 2.6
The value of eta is 1.9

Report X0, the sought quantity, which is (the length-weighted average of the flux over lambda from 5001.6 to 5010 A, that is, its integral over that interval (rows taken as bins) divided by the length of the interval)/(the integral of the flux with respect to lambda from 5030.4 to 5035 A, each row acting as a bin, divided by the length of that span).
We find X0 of 0.91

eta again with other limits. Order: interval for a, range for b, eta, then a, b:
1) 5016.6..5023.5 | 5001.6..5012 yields 1.1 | 1.08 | 2.1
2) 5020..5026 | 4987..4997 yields 1.4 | 1.45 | 2.3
